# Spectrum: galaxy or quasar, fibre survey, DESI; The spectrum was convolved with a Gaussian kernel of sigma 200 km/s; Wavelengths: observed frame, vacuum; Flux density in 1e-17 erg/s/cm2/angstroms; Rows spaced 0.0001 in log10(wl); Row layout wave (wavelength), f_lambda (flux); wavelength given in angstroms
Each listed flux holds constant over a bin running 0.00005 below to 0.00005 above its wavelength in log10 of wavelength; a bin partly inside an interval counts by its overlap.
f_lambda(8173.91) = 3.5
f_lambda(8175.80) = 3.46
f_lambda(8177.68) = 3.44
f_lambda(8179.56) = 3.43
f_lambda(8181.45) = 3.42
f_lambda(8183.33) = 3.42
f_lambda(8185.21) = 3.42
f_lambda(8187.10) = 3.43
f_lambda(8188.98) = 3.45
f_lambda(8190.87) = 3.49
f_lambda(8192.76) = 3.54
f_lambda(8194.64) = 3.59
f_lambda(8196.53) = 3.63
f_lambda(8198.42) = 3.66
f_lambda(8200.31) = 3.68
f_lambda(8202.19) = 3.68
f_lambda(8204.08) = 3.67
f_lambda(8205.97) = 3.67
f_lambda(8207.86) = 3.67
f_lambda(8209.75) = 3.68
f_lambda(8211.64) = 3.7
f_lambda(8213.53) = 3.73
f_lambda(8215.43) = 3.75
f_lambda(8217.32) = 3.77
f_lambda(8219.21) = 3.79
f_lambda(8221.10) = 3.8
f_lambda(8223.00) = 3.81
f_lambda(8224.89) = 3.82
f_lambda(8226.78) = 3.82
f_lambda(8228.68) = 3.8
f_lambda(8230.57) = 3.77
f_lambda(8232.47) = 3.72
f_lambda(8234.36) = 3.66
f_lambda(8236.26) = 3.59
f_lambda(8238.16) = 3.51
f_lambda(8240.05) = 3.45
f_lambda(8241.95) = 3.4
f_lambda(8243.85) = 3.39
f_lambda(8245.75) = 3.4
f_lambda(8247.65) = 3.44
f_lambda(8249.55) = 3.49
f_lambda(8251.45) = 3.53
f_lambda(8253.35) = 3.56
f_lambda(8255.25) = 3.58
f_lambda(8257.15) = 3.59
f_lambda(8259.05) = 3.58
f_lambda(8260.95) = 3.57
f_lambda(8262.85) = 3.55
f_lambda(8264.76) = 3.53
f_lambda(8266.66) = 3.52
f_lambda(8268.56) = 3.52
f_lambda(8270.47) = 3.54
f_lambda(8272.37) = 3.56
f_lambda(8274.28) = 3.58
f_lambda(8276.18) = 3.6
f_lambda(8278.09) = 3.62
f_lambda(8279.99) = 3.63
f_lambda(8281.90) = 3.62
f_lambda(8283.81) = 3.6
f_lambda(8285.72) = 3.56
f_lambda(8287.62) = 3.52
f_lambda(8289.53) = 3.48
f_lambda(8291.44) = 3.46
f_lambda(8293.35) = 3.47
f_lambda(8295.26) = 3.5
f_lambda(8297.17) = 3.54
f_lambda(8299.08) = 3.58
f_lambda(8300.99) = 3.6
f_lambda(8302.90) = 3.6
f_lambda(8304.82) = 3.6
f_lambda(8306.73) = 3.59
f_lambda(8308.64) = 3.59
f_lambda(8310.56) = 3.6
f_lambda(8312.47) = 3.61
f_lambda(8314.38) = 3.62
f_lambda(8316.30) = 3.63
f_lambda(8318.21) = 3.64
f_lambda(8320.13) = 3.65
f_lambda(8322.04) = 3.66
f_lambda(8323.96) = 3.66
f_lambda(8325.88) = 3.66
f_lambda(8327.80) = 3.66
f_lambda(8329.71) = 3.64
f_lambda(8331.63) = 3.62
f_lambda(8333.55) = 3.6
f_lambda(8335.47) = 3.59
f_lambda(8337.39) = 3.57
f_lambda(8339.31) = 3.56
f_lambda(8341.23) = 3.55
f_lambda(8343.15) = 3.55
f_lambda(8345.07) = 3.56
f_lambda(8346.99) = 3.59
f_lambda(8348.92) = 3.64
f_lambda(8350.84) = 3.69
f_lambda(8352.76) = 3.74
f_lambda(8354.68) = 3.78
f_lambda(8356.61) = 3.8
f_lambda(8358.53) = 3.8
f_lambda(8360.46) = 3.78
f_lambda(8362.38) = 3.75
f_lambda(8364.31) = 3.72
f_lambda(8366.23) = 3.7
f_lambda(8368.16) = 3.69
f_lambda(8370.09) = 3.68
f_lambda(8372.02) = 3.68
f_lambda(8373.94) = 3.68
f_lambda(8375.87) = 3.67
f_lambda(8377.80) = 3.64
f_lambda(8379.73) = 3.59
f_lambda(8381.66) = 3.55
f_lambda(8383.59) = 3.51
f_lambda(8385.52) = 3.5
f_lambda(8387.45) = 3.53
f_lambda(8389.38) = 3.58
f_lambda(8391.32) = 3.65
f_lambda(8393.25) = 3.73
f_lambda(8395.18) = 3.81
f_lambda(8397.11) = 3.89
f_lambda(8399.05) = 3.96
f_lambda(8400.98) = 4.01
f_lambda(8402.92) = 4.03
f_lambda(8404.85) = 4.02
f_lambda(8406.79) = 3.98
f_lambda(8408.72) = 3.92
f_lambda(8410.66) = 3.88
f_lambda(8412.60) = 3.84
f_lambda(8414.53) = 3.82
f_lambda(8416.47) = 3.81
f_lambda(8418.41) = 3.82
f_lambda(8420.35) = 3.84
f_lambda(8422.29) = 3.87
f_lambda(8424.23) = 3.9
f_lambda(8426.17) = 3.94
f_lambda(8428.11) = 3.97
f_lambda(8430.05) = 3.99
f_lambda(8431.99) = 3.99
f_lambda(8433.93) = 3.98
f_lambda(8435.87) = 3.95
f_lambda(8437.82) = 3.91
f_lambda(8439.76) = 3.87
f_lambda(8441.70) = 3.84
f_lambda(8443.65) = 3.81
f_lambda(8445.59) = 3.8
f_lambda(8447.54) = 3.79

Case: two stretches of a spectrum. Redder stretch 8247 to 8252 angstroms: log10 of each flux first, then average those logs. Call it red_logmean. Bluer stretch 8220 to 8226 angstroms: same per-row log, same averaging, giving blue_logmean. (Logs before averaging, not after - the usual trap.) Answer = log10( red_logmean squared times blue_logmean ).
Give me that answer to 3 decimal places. -0.767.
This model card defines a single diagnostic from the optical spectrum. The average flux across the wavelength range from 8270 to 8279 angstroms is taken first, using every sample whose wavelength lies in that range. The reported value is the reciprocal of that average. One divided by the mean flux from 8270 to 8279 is 0.279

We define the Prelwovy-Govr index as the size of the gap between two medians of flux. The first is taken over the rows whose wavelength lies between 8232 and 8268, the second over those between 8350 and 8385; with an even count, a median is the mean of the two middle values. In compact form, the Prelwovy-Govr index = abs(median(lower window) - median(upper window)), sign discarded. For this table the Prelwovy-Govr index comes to 0.16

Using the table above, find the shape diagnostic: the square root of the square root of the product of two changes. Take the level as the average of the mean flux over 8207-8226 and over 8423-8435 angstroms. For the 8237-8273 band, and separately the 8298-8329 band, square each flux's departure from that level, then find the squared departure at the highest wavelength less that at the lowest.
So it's 0.19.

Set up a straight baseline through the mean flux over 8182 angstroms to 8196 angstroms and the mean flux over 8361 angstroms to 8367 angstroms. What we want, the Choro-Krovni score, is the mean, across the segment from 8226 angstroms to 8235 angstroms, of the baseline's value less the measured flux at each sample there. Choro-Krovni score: -0.22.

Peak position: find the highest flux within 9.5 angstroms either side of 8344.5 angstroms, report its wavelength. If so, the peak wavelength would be 8352.76 angstroms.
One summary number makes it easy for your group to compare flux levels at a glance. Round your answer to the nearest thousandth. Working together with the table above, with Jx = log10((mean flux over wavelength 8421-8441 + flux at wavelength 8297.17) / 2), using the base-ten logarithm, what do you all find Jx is 0.573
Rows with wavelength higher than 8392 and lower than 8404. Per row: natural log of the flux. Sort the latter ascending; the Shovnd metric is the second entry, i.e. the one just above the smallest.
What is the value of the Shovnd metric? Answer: 1.34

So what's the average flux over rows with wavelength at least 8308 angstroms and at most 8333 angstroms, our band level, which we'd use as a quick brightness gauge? 3.63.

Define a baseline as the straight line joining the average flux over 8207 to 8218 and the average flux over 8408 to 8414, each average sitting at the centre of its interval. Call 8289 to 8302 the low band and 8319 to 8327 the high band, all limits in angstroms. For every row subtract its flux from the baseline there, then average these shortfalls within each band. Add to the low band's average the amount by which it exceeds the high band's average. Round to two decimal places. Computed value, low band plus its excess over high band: 0.38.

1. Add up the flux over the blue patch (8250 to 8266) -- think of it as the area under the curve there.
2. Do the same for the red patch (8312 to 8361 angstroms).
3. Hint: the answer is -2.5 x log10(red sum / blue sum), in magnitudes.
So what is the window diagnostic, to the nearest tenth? -1.3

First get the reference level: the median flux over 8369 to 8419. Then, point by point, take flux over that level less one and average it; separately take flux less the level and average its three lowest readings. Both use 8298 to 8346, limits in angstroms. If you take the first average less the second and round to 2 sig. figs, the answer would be 0.17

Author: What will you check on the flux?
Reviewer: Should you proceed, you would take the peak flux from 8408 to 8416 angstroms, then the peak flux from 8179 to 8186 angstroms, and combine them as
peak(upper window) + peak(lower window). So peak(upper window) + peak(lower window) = 7.35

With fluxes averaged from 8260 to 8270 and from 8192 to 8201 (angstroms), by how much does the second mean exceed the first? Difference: 0.1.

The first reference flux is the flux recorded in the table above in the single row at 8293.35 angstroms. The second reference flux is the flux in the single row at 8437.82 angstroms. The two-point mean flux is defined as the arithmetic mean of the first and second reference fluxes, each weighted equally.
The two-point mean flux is 3.69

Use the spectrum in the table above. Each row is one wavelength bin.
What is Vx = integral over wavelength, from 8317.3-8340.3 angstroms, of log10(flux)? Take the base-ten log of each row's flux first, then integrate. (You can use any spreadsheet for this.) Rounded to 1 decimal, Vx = 12.9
